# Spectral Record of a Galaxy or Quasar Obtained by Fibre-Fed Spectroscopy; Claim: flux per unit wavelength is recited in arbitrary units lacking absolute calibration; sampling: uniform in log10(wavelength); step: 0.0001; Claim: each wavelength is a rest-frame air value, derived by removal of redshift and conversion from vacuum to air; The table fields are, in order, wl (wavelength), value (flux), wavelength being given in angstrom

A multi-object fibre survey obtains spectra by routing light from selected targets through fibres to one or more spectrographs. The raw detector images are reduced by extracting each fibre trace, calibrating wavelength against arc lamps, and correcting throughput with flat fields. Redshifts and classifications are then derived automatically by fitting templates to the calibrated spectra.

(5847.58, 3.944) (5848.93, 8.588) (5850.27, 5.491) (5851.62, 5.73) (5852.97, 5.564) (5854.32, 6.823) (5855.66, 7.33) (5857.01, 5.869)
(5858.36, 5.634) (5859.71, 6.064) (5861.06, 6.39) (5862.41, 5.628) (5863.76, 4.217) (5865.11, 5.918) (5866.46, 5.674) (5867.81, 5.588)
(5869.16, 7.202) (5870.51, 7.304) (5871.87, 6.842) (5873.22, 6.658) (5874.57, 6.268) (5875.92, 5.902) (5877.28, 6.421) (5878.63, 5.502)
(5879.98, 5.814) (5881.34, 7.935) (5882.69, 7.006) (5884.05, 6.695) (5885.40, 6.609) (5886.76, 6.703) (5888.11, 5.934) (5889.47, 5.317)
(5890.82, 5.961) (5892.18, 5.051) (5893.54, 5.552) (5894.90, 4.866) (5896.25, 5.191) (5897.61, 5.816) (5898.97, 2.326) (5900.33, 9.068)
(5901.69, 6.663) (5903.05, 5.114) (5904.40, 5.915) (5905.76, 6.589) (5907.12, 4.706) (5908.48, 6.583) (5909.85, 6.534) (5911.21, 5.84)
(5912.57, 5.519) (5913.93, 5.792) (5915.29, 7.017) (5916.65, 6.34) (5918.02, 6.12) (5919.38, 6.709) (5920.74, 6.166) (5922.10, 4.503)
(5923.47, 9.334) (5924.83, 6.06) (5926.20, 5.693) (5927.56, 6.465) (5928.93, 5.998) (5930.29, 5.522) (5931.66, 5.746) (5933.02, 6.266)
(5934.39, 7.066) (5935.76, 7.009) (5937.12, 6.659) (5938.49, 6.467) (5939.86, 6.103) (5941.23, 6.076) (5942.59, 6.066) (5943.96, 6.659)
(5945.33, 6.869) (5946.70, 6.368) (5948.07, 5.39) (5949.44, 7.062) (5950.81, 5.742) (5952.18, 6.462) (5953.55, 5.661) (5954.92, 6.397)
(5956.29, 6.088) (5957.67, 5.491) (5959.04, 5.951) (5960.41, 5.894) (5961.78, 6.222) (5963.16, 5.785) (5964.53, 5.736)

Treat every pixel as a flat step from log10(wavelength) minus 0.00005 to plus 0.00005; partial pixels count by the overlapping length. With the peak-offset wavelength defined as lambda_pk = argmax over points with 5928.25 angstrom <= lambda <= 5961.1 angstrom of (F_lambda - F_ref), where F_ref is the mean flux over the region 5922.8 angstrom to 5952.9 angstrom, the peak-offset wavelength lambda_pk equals 5934.39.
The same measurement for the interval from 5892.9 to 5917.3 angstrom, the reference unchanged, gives 5900.33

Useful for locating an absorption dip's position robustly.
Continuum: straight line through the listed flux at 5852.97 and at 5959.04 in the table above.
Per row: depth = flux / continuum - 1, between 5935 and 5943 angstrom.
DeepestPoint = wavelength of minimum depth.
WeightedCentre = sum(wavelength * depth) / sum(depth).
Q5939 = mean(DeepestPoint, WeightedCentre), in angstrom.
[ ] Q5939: 5940.1 angstrom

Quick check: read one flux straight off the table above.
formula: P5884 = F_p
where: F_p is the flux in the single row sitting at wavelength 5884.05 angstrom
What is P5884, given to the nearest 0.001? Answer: 6.695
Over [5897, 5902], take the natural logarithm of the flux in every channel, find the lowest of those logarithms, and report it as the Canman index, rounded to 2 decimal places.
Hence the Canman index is 0.84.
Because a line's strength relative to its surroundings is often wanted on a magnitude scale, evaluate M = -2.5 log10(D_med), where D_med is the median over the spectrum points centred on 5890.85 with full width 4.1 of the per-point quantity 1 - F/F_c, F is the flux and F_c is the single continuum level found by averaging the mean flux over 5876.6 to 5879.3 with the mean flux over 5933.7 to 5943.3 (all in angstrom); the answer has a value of 2.1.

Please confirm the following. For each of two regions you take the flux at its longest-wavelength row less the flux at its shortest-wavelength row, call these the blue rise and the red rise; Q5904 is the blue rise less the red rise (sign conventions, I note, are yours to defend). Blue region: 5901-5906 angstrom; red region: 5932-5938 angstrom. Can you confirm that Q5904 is -0.5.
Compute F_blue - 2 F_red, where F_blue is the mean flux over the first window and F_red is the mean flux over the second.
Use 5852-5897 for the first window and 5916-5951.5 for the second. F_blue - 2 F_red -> -6.55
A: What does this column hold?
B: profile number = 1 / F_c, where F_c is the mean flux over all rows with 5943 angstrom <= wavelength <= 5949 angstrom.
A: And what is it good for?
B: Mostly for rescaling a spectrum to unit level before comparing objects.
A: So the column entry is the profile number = 0.158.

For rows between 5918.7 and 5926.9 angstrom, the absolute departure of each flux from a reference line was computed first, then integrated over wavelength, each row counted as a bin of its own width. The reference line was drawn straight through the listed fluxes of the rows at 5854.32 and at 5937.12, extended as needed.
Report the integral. 10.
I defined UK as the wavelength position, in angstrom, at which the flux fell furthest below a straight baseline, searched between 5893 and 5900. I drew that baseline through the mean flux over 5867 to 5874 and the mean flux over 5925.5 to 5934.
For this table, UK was 5898.97 angstrom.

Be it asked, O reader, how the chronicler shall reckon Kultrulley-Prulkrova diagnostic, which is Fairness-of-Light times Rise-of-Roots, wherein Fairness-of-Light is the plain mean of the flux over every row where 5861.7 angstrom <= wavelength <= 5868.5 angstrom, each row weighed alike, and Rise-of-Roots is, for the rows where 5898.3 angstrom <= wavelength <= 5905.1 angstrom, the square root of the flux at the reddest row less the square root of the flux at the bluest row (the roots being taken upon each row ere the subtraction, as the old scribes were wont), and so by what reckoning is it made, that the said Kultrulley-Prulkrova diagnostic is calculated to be 4.9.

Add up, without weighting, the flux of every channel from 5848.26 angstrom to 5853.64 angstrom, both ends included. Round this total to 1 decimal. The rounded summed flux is 25.4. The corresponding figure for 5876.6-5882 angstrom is 25.7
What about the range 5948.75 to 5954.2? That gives 24.9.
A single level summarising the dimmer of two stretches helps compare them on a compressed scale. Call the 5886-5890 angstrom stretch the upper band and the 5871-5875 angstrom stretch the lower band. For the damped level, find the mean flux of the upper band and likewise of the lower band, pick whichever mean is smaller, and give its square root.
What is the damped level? 2.45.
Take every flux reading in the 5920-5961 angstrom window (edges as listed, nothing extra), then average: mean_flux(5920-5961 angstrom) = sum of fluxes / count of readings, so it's 6.2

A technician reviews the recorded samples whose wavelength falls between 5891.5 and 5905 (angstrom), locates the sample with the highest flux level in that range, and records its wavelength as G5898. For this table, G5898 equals 5900.33 angstrom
